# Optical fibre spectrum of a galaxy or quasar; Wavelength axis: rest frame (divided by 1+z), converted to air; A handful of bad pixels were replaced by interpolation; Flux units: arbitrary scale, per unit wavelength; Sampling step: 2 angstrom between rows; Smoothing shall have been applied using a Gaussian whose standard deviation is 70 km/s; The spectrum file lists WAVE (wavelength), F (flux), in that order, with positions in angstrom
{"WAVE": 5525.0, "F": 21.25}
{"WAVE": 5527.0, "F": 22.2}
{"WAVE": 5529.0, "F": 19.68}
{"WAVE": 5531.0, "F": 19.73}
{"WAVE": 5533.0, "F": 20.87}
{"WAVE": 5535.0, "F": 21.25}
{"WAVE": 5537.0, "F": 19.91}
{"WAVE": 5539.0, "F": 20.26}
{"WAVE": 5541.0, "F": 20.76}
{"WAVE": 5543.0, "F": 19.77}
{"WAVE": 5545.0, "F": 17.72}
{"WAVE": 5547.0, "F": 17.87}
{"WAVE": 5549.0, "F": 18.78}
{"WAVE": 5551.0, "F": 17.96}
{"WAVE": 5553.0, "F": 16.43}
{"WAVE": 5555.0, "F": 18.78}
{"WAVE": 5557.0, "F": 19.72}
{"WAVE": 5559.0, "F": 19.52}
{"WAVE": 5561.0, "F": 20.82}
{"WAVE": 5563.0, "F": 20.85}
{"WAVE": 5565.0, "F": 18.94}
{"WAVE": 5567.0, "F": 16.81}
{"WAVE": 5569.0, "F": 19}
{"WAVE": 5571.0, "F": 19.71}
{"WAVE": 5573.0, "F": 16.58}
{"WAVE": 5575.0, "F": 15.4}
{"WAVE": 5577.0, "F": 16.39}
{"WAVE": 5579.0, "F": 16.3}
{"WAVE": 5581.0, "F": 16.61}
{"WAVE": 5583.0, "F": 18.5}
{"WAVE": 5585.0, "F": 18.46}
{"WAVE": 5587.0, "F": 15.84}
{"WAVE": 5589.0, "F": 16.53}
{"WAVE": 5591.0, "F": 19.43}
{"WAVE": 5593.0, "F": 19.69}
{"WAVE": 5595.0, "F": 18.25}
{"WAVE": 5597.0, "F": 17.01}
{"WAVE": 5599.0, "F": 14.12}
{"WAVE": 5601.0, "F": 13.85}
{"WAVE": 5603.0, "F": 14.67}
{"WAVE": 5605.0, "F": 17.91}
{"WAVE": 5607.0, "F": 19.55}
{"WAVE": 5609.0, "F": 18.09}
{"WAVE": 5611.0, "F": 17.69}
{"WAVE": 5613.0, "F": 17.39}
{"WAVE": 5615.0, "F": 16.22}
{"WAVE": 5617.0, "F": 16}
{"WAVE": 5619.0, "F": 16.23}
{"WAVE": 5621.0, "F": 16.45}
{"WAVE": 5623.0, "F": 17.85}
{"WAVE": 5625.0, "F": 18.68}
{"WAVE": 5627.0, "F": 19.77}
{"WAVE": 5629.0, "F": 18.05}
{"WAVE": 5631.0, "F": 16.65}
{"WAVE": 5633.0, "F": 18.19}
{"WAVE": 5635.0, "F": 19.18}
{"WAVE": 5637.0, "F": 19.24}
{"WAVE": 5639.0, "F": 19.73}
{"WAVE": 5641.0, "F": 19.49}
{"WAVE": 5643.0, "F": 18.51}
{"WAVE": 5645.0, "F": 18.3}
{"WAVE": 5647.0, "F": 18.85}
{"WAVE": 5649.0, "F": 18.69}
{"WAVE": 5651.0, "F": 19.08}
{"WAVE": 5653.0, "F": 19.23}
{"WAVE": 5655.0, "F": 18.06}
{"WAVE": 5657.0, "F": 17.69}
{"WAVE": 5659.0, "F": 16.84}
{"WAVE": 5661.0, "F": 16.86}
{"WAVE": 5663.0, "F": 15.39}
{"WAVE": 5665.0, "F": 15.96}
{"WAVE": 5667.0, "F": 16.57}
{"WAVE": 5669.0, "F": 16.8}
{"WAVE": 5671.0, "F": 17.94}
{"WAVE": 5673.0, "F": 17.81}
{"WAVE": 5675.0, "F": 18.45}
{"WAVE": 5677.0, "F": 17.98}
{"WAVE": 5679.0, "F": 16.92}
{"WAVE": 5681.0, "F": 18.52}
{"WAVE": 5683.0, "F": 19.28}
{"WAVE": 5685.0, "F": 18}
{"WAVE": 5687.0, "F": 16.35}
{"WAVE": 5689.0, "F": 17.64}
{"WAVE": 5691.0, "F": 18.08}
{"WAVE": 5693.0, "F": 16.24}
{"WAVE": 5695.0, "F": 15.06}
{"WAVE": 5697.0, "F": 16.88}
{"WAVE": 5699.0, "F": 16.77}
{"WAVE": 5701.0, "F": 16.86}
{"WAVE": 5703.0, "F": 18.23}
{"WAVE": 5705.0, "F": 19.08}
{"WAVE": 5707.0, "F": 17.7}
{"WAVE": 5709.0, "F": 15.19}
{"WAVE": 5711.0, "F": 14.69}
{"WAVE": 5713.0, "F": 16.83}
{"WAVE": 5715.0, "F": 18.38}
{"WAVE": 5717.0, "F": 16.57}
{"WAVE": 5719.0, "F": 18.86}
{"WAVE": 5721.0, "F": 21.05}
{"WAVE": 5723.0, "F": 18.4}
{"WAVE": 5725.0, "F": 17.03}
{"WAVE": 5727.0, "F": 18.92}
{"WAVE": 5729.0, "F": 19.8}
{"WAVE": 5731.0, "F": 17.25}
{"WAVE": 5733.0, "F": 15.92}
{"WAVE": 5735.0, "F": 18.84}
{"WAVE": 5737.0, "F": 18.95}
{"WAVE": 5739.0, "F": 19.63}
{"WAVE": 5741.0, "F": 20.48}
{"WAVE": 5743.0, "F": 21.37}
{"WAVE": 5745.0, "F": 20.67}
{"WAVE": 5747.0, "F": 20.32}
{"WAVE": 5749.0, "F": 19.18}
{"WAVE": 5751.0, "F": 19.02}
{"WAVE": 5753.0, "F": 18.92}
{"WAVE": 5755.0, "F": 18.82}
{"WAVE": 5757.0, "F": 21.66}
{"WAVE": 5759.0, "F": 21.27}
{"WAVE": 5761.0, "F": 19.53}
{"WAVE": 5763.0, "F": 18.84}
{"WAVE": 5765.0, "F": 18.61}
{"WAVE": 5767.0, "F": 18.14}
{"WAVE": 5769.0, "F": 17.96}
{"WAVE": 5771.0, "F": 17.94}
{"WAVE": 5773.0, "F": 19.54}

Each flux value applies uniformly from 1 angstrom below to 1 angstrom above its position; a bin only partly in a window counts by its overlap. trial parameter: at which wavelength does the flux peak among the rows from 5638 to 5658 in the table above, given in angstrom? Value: 5639.0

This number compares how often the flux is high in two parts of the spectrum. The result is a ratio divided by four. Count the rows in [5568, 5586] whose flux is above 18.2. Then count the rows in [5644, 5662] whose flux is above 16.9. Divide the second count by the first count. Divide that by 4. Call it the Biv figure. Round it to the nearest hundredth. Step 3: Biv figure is 0.44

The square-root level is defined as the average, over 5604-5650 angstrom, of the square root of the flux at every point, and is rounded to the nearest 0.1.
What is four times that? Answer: 17.0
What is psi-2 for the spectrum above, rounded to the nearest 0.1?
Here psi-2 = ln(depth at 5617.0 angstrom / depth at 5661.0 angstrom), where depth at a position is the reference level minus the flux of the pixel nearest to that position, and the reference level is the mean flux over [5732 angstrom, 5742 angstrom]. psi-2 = 0.4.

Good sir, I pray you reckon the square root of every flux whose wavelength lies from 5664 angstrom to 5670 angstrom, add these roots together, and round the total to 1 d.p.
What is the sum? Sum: 12.2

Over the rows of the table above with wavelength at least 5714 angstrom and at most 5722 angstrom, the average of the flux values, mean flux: 18.7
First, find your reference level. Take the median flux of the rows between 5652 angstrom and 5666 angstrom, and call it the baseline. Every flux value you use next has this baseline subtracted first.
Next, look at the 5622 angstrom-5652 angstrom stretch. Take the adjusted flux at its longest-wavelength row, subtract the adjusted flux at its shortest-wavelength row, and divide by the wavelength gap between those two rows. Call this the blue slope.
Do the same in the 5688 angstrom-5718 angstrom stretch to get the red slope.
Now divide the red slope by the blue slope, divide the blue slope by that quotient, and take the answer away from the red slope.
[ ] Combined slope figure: 0.01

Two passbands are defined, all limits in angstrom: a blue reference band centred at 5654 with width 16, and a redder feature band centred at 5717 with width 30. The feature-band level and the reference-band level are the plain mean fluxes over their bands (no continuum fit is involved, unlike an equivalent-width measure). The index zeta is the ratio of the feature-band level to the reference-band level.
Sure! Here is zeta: 0.98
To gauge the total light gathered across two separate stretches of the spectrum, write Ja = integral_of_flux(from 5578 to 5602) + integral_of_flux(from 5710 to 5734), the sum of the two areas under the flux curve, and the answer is 837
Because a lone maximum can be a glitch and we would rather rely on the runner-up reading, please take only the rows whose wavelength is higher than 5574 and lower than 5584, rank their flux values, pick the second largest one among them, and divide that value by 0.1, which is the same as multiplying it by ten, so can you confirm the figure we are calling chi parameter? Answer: 166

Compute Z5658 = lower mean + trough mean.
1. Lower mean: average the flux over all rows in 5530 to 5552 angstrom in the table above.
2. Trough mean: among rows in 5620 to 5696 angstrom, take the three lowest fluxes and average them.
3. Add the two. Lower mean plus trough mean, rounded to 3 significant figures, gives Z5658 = 35.0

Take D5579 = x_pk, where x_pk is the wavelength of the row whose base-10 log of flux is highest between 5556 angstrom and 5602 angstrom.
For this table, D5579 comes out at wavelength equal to 5563.0 angstrom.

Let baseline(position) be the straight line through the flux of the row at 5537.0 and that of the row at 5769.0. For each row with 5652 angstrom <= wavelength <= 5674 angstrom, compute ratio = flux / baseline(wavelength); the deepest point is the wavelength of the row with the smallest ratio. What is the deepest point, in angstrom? 5663.0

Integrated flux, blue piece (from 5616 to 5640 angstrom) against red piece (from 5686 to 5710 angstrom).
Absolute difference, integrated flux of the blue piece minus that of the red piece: 24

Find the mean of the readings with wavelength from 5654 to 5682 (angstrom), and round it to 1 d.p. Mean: 17.3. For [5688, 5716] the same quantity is 17.0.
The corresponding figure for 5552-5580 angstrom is 18.2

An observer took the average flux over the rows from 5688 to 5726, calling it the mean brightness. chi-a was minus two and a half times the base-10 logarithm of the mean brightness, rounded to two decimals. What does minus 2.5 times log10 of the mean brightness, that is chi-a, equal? -3.10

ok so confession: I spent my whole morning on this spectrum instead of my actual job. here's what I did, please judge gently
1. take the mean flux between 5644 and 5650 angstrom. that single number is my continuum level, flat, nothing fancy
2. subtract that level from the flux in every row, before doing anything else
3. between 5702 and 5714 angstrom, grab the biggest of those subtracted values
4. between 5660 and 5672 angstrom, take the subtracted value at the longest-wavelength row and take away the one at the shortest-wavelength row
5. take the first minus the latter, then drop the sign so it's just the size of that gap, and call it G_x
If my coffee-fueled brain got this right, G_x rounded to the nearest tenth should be 0.6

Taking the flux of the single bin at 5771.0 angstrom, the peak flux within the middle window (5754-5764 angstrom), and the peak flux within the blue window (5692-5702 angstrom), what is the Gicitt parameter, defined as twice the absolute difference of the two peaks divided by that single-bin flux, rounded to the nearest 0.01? 0.53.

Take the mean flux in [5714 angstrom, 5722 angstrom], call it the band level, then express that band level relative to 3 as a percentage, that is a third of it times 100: 624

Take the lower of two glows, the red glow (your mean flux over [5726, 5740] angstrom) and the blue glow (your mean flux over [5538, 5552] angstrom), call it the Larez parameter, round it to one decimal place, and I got 18.5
